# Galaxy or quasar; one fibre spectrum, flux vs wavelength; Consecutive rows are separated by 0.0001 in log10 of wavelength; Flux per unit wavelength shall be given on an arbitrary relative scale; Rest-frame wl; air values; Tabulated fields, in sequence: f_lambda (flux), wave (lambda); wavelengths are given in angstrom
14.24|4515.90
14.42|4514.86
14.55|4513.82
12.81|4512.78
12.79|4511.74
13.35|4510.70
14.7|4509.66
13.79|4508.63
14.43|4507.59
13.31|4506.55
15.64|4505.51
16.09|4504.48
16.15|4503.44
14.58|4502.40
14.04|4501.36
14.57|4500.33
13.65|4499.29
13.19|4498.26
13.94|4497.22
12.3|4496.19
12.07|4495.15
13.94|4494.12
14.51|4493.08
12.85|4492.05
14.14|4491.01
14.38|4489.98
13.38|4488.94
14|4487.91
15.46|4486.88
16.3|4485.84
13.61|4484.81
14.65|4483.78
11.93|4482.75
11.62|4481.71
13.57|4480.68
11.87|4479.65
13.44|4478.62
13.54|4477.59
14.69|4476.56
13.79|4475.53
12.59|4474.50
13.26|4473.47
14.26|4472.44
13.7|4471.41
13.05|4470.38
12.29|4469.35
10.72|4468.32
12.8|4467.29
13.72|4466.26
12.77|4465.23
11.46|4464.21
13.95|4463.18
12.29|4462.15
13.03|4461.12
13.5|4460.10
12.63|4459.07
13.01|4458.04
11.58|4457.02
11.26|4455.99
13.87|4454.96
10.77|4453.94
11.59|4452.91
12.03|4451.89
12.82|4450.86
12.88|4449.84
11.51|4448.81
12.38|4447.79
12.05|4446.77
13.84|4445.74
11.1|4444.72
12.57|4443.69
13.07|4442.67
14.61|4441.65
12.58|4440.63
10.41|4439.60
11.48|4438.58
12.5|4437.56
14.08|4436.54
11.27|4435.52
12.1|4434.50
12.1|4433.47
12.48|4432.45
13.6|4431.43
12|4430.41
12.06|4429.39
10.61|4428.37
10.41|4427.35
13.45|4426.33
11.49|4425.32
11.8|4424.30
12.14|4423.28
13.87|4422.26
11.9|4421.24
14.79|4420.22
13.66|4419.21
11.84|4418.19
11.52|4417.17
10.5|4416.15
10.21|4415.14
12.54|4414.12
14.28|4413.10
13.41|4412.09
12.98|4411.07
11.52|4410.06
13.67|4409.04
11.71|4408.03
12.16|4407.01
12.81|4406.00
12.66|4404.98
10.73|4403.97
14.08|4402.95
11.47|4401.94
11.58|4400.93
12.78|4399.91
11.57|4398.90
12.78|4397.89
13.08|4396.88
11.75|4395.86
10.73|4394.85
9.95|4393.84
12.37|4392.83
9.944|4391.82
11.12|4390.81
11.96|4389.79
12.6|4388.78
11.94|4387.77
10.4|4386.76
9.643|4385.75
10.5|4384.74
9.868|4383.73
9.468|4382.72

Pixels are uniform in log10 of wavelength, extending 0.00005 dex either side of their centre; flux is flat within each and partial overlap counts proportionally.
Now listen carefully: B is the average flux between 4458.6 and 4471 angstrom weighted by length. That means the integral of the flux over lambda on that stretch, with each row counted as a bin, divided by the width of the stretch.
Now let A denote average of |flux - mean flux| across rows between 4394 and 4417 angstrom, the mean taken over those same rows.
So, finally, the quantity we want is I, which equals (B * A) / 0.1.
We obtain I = 122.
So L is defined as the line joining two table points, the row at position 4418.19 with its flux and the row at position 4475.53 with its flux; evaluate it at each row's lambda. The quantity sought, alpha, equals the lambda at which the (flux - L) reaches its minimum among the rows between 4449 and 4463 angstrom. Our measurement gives 4453.94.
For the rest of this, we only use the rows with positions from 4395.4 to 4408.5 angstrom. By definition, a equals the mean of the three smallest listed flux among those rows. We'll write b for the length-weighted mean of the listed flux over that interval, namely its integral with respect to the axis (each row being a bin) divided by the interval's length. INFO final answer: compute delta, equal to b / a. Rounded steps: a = 11.3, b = 12.2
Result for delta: 1.09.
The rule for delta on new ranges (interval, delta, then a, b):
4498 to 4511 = 1.09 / 13.3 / 14.5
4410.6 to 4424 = 1.17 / 10.7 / 12.6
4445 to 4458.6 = 1.10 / 11.2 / 12.3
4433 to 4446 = 1.14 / 10.9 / 12.4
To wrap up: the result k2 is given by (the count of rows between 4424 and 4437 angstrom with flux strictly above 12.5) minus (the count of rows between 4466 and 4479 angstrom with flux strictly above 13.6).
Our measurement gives -2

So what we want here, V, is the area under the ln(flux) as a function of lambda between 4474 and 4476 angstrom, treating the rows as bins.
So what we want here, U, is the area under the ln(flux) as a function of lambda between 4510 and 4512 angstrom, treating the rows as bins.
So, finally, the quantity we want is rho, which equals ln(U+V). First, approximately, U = 5.16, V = 5.16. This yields 2.33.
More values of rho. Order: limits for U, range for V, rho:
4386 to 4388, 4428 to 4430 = 2.27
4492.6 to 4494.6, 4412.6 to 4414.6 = 2.35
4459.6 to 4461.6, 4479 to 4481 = 2.33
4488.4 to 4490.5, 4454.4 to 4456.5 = 2.38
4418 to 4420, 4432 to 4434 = 2.32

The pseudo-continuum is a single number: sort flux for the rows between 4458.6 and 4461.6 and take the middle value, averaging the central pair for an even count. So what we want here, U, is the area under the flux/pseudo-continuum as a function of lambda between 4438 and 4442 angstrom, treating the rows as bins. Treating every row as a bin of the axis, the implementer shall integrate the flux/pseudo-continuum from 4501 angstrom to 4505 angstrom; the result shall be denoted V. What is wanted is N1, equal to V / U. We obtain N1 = 1.25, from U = 3.7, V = 4.7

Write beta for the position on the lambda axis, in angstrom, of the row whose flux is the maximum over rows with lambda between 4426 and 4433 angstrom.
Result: 4431.43 angstrom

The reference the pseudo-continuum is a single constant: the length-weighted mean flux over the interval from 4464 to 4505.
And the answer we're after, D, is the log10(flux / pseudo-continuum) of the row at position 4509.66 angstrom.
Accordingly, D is 0.03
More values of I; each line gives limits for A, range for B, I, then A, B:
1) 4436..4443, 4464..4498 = 143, 1.1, 13.4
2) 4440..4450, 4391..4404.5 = 88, 0.8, 11.7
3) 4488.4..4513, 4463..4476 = 106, 0.8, 12.9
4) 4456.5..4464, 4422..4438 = 72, 0.6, 12.2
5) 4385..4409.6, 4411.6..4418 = 112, 0.9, 12.1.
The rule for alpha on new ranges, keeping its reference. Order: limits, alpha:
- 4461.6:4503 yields 4468.32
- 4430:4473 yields 4468.32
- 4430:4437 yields 4435.52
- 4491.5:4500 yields 4495.15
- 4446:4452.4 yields 4448.81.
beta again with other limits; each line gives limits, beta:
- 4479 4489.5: 4485.84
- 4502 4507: 4503.44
